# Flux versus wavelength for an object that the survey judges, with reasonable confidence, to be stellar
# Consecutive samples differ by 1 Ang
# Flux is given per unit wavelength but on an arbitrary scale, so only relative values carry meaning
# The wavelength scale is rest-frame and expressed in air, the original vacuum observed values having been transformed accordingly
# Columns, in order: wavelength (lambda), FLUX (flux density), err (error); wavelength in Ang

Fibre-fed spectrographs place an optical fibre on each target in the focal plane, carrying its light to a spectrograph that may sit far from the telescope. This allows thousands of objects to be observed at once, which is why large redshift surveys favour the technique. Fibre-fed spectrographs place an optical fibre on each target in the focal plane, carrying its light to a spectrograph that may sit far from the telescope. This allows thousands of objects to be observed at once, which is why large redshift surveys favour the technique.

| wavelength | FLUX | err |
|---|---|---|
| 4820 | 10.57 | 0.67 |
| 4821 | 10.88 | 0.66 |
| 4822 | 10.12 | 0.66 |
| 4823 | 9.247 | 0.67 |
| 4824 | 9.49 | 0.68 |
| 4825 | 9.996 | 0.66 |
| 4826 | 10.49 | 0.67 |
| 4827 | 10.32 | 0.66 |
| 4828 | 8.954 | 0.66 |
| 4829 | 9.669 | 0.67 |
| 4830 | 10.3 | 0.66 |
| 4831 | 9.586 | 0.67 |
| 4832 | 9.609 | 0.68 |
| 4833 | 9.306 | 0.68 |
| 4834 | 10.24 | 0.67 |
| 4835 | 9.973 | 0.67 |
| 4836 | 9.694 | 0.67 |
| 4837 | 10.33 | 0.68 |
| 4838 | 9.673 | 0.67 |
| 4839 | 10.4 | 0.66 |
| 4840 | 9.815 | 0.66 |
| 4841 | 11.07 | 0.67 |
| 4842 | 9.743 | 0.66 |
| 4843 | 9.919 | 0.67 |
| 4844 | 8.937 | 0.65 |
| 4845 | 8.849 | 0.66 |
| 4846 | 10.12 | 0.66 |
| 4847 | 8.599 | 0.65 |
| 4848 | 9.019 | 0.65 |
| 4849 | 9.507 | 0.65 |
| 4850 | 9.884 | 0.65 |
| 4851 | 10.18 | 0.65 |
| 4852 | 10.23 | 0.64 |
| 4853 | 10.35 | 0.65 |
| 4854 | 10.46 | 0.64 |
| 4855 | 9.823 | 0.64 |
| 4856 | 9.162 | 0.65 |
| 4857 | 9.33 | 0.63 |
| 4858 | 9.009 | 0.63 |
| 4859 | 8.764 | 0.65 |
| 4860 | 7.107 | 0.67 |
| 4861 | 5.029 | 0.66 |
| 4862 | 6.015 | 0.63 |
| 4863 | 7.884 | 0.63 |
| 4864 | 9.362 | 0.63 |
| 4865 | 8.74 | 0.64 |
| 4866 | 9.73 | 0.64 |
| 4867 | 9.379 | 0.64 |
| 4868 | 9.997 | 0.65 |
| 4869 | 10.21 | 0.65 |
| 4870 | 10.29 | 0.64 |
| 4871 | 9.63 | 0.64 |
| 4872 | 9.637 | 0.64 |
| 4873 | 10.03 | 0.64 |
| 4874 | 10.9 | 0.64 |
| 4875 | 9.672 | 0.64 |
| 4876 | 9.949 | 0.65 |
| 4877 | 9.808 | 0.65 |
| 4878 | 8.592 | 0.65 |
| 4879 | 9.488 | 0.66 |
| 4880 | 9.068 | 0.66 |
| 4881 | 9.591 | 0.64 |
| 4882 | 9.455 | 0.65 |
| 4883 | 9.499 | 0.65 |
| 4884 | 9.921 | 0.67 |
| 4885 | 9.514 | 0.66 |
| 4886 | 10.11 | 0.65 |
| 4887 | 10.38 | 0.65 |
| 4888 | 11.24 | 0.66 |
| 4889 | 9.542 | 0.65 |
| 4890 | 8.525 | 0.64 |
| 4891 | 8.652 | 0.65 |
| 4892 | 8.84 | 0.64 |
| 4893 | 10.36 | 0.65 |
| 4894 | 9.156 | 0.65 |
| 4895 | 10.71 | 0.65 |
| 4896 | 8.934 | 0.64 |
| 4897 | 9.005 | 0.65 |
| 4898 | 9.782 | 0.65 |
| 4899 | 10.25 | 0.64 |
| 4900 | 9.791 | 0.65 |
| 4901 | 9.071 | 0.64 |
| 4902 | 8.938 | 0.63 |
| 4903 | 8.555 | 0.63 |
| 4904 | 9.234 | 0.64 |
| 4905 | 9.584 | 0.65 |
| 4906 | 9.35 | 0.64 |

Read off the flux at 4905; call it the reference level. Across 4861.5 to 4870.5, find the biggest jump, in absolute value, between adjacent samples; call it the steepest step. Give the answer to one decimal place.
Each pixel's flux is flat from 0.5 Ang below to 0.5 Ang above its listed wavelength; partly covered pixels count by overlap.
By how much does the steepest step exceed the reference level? -7.7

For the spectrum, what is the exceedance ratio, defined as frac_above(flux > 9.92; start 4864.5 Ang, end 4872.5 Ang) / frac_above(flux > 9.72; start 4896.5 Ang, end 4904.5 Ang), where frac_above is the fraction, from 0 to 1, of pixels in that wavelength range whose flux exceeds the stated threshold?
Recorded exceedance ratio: 1.0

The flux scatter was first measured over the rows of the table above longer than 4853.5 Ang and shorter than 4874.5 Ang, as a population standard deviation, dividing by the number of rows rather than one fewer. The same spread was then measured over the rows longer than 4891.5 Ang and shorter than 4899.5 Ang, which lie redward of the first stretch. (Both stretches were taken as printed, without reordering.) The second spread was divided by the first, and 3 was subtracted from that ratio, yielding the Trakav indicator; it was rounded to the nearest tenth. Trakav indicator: -2.5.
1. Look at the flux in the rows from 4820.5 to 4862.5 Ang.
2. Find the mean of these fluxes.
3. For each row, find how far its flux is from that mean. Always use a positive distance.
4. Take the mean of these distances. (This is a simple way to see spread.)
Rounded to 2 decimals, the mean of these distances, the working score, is 0.75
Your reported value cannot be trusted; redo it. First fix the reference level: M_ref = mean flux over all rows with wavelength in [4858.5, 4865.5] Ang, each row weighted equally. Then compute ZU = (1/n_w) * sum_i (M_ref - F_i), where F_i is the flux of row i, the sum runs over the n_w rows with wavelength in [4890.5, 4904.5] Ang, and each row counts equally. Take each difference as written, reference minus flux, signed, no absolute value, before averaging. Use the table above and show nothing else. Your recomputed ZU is -1.82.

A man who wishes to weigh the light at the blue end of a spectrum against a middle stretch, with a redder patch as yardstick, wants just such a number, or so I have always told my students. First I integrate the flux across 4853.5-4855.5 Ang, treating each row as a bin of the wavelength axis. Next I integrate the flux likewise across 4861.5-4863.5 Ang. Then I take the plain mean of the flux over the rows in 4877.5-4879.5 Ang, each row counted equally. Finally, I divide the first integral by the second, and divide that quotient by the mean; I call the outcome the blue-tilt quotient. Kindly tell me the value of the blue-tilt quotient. 0.161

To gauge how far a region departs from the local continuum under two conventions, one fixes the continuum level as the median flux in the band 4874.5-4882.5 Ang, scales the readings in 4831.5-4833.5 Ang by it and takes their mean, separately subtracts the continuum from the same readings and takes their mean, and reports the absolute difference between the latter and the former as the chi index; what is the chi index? 1.1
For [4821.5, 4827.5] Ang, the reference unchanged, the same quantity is 0.6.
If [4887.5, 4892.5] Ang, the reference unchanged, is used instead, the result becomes 1.2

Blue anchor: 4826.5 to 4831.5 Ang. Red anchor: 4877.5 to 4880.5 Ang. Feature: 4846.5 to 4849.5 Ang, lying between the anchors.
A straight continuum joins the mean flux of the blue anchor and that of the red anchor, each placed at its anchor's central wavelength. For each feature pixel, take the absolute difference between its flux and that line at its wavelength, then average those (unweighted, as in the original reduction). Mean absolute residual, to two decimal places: 0.47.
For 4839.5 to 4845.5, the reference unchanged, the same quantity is 0.58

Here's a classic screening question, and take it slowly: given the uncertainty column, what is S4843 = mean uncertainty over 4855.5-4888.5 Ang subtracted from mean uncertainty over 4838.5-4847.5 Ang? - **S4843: 0.013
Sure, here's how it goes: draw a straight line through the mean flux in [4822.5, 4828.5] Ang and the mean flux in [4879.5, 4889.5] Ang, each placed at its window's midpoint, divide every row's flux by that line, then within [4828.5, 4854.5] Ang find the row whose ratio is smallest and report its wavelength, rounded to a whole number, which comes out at 4847 Ang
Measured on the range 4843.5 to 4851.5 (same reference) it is 4847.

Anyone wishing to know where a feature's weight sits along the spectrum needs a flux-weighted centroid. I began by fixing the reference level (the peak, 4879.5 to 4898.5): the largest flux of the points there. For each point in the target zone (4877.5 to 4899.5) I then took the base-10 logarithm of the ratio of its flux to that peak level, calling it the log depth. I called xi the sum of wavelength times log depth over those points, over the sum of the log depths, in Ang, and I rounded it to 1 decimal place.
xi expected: 4888.1 Ang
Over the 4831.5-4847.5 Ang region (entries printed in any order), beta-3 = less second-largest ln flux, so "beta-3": -2.34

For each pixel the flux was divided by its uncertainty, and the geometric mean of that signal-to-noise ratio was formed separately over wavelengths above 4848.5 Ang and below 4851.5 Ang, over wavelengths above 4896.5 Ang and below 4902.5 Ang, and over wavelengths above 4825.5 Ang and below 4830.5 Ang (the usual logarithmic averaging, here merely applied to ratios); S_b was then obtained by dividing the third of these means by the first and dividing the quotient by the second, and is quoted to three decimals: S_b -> 0.067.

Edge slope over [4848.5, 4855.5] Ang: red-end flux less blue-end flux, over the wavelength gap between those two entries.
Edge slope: 0.1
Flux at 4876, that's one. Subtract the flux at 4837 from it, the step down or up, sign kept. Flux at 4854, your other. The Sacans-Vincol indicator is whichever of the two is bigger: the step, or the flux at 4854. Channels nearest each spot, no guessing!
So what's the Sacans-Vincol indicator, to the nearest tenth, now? 10.5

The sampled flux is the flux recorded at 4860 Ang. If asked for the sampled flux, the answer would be 7.107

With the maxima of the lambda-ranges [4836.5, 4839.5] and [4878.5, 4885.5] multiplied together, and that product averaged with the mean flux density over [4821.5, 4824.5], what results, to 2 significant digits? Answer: 56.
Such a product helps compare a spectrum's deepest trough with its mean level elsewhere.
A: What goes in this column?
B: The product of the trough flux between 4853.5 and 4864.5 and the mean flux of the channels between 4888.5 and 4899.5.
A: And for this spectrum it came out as 47.4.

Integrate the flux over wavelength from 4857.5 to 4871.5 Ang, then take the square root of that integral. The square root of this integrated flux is 11.0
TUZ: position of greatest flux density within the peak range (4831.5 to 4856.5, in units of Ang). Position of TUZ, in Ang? 4841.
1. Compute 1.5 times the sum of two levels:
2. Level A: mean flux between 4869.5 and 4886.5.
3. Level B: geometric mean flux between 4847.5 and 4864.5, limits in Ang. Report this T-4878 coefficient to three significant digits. 27.7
